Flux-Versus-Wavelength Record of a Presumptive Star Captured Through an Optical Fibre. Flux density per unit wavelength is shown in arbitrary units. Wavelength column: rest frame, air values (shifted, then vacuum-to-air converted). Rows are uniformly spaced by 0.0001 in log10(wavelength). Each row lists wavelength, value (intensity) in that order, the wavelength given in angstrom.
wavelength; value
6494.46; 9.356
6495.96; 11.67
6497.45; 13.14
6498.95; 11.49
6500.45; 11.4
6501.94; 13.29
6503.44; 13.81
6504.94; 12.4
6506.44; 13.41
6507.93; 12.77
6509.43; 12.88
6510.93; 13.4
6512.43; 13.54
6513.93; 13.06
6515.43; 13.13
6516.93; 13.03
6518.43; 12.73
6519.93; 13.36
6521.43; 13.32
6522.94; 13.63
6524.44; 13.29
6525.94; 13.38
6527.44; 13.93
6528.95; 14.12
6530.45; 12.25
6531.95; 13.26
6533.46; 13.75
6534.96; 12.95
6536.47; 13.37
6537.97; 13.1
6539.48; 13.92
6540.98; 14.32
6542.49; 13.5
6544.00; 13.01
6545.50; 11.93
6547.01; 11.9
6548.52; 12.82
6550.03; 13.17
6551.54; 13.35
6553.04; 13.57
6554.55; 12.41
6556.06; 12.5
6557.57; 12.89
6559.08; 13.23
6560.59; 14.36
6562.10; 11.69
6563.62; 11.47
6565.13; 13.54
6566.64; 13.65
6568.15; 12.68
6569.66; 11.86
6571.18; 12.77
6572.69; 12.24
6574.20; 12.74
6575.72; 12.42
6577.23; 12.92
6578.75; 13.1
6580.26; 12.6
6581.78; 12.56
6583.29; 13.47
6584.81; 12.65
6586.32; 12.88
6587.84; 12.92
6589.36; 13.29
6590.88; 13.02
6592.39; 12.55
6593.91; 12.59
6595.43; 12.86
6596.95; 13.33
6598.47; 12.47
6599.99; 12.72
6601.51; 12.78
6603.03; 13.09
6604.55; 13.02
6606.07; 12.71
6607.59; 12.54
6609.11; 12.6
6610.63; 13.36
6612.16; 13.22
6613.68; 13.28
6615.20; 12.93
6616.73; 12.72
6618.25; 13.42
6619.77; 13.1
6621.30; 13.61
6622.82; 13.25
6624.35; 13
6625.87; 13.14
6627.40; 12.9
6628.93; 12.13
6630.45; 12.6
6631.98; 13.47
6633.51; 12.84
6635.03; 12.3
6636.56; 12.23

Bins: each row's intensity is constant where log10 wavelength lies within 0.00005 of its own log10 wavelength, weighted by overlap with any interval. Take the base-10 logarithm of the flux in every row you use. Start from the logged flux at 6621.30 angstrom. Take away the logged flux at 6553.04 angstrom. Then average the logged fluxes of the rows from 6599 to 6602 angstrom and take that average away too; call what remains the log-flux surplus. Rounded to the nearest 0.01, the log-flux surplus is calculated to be -1.10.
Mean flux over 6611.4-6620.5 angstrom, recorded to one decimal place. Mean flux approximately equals 13.1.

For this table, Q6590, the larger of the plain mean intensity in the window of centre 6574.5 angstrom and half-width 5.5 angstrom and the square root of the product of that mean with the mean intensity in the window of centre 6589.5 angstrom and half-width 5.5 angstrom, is 12.7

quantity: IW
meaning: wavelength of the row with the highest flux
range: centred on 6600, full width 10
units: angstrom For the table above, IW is 6596.95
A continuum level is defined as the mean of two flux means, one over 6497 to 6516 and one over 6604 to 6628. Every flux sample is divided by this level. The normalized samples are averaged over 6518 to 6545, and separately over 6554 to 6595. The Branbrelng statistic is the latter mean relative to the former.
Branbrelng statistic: 0.954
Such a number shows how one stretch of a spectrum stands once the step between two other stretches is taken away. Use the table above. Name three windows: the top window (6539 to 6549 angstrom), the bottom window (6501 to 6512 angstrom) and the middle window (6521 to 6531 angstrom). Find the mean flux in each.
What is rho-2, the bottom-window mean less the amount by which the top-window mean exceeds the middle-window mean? 13.5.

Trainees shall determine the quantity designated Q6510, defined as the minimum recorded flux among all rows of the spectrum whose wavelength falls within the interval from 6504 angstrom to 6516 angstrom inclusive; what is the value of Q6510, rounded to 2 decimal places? 12.40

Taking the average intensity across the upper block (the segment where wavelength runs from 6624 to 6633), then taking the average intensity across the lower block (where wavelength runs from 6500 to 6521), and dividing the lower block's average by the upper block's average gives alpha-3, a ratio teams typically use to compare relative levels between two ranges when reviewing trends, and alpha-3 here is 1.01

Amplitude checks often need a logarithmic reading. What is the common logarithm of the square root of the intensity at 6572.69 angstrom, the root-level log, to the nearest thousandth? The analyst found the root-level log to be 0.544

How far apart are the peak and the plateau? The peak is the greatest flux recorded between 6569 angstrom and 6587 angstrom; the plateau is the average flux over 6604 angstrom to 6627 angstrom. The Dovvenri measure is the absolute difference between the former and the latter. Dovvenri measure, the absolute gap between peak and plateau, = 0.41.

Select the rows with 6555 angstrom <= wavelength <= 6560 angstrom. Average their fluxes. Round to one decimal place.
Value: 12.9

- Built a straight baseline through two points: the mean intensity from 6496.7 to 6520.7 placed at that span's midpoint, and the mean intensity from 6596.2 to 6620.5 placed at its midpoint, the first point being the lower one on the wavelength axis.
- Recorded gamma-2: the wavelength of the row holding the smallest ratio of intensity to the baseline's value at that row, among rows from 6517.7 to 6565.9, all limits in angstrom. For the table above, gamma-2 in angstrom 6563.62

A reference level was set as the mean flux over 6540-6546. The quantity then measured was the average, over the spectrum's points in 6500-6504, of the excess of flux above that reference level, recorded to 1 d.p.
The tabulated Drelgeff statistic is -0.4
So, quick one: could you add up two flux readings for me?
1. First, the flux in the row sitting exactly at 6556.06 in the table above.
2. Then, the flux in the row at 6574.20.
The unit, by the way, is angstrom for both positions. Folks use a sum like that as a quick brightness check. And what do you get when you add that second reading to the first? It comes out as 25.2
